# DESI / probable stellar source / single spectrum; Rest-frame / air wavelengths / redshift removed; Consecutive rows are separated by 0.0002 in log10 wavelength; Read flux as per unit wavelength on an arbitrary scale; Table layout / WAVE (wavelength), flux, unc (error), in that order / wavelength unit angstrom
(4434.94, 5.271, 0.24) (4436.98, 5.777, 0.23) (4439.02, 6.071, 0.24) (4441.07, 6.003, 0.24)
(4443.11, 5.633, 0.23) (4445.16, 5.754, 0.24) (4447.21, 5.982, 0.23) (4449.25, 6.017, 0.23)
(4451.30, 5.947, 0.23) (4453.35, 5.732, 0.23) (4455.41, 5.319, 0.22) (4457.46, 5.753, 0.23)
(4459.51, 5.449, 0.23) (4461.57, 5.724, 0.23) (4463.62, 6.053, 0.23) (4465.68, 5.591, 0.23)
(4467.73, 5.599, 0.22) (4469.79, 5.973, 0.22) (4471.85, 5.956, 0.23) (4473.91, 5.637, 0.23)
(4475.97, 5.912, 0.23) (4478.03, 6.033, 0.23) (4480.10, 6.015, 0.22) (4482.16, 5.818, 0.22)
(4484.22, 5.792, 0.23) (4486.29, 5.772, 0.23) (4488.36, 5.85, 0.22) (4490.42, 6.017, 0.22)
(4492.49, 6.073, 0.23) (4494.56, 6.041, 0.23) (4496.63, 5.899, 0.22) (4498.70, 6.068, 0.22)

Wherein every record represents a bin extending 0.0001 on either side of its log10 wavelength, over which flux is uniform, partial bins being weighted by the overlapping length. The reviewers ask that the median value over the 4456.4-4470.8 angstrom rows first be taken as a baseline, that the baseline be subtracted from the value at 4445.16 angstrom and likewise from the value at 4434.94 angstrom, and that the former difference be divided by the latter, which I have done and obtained 0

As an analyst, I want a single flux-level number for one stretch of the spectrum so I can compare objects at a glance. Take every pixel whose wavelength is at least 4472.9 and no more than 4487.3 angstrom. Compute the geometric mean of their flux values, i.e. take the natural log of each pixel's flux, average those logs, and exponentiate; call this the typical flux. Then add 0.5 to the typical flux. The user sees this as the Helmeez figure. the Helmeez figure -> 6.35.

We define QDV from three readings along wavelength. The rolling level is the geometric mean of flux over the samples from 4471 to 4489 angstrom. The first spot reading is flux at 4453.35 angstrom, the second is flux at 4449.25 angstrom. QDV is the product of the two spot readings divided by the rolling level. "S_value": 5.88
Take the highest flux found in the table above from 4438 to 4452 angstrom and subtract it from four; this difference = -2.07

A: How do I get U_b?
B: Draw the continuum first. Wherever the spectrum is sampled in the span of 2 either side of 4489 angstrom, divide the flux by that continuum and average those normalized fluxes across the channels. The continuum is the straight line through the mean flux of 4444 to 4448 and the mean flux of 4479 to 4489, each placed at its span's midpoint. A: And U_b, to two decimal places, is 1.01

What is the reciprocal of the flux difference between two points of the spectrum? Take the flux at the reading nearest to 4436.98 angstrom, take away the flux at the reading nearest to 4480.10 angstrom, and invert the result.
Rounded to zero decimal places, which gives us -4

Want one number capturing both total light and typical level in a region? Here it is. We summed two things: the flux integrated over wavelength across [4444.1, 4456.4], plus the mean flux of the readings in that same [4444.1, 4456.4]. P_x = 77.0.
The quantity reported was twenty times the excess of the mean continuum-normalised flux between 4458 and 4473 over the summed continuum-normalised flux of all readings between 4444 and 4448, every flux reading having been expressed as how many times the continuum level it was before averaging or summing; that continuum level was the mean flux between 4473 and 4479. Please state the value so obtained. -20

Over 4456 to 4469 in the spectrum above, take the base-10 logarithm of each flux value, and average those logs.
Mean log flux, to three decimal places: 0.755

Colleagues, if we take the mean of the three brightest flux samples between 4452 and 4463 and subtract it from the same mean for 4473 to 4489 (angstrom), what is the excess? 0.25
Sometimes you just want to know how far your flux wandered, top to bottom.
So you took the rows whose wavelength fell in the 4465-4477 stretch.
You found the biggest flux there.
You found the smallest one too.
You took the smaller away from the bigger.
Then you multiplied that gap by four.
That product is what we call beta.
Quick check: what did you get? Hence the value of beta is 1.5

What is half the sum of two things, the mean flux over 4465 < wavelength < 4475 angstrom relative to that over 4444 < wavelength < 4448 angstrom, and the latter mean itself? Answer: 3.42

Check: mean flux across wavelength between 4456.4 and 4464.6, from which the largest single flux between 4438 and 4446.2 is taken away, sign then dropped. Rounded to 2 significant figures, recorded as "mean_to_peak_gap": 0.33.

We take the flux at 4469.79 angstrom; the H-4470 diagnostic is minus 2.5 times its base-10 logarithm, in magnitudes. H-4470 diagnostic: -1.94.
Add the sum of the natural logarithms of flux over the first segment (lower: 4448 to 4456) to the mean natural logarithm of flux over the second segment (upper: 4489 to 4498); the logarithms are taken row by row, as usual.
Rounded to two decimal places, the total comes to 8.79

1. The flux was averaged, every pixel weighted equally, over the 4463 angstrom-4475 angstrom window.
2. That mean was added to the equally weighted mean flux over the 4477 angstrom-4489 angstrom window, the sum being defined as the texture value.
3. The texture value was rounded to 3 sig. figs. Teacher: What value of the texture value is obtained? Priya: 11.7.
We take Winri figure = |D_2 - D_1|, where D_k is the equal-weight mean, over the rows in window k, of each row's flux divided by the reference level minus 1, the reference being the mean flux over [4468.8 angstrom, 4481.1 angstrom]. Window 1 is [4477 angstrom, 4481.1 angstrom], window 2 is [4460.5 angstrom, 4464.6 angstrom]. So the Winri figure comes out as 0.02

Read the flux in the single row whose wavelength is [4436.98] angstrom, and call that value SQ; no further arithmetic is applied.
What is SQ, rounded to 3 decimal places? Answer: 5.777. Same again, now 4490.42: 6.017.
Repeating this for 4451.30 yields 5.947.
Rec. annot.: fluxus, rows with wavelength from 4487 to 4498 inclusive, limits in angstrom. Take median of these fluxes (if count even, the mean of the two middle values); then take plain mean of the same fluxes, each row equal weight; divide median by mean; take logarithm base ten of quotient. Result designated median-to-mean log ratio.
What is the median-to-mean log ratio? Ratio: 0.003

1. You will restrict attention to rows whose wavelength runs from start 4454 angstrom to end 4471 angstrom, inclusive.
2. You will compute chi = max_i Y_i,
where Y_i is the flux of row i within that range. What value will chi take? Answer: 6.053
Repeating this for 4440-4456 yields 6.017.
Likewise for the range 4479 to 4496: 6.073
